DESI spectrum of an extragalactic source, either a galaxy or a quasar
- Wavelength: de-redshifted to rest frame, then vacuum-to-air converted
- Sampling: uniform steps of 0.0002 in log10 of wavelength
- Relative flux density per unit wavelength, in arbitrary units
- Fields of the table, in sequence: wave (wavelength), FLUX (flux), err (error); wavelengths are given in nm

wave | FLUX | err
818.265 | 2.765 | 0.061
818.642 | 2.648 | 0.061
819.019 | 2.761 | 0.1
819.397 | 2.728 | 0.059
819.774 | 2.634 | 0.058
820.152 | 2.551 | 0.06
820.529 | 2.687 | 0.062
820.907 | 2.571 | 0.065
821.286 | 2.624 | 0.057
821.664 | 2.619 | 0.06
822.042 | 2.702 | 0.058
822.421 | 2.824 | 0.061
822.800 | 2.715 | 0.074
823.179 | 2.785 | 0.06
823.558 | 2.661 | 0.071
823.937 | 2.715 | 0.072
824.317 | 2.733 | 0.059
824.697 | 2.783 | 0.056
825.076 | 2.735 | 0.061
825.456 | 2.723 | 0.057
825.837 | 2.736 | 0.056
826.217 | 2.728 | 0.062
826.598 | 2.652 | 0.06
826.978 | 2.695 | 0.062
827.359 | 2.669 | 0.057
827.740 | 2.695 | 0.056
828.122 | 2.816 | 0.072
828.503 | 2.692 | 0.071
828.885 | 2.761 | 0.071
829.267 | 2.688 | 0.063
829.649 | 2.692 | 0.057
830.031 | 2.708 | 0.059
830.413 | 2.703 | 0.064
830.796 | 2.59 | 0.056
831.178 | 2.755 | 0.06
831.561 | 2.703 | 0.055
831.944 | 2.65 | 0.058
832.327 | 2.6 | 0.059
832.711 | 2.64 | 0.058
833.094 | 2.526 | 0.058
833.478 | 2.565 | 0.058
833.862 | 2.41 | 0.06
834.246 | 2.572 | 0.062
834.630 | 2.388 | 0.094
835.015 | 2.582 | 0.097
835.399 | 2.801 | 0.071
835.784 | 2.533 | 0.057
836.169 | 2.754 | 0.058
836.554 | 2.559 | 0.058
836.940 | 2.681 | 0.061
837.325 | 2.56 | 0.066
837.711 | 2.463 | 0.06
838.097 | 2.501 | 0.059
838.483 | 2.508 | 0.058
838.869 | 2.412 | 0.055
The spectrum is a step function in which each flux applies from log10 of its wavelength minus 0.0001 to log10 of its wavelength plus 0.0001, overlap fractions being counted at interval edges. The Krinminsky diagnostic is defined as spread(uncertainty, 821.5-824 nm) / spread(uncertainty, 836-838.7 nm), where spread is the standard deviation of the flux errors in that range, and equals 2.37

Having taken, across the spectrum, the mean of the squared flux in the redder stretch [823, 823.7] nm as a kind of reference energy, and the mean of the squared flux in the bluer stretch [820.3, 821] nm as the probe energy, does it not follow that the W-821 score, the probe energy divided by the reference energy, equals 0.93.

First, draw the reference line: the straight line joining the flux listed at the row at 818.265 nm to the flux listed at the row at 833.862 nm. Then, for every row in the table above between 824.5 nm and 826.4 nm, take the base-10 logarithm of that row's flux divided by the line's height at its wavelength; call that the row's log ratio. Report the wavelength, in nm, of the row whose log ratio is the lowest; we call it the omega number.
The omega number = 825.456 nm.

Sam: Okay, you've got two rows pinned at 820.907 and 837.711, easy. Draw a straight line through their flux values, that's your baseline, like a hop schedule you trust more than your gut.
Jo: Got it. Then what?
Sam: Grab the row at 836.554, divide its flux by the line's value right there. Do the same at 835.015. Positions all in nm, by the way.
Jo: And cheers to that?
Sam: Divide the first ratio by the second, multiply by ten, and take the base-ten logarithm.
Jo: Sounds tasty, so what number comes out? 1.00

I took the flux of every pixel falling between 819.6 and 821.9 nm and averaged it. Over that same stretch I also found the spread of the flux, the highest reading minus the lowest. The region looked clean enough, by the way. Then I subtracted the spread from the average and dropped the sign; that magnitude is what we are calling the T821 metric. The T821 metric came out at 2.48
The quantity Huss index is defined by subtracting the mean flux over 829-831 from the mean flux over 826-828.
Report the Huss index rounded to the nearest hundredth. 0.01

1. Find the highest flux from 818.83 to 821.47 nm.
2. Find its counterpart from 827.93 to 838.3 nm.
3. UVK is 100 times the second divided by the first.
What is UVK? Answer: 102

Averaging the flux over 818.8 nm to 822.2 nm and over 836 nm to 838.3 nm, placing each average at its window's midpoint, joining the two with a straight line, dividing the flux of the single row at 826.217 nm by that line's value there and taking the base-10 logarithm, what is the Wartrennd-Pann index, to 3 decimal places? 0.016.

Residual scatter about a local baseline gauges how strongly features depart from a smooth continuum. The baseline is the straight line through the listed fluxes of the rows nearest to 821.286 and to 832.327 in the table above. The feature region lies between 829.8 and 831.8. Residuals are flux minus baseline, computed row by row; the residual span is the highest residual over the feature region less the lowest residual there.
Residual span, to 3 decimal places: 0.166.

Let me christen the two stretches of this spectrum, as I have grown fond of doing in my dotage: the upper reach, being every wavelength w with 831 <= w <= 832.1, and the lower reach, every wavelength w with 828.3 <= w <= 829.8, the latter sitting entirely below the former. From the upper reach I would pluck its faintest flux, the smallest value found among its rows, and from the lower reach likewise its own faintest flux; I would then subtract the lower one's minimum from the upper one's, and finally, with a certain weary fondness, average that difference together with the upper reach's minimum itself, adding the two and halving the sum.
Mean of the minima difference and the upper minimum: 1.31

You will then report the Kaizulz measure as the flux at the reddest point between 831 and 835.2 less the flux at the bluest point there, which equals -0.17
